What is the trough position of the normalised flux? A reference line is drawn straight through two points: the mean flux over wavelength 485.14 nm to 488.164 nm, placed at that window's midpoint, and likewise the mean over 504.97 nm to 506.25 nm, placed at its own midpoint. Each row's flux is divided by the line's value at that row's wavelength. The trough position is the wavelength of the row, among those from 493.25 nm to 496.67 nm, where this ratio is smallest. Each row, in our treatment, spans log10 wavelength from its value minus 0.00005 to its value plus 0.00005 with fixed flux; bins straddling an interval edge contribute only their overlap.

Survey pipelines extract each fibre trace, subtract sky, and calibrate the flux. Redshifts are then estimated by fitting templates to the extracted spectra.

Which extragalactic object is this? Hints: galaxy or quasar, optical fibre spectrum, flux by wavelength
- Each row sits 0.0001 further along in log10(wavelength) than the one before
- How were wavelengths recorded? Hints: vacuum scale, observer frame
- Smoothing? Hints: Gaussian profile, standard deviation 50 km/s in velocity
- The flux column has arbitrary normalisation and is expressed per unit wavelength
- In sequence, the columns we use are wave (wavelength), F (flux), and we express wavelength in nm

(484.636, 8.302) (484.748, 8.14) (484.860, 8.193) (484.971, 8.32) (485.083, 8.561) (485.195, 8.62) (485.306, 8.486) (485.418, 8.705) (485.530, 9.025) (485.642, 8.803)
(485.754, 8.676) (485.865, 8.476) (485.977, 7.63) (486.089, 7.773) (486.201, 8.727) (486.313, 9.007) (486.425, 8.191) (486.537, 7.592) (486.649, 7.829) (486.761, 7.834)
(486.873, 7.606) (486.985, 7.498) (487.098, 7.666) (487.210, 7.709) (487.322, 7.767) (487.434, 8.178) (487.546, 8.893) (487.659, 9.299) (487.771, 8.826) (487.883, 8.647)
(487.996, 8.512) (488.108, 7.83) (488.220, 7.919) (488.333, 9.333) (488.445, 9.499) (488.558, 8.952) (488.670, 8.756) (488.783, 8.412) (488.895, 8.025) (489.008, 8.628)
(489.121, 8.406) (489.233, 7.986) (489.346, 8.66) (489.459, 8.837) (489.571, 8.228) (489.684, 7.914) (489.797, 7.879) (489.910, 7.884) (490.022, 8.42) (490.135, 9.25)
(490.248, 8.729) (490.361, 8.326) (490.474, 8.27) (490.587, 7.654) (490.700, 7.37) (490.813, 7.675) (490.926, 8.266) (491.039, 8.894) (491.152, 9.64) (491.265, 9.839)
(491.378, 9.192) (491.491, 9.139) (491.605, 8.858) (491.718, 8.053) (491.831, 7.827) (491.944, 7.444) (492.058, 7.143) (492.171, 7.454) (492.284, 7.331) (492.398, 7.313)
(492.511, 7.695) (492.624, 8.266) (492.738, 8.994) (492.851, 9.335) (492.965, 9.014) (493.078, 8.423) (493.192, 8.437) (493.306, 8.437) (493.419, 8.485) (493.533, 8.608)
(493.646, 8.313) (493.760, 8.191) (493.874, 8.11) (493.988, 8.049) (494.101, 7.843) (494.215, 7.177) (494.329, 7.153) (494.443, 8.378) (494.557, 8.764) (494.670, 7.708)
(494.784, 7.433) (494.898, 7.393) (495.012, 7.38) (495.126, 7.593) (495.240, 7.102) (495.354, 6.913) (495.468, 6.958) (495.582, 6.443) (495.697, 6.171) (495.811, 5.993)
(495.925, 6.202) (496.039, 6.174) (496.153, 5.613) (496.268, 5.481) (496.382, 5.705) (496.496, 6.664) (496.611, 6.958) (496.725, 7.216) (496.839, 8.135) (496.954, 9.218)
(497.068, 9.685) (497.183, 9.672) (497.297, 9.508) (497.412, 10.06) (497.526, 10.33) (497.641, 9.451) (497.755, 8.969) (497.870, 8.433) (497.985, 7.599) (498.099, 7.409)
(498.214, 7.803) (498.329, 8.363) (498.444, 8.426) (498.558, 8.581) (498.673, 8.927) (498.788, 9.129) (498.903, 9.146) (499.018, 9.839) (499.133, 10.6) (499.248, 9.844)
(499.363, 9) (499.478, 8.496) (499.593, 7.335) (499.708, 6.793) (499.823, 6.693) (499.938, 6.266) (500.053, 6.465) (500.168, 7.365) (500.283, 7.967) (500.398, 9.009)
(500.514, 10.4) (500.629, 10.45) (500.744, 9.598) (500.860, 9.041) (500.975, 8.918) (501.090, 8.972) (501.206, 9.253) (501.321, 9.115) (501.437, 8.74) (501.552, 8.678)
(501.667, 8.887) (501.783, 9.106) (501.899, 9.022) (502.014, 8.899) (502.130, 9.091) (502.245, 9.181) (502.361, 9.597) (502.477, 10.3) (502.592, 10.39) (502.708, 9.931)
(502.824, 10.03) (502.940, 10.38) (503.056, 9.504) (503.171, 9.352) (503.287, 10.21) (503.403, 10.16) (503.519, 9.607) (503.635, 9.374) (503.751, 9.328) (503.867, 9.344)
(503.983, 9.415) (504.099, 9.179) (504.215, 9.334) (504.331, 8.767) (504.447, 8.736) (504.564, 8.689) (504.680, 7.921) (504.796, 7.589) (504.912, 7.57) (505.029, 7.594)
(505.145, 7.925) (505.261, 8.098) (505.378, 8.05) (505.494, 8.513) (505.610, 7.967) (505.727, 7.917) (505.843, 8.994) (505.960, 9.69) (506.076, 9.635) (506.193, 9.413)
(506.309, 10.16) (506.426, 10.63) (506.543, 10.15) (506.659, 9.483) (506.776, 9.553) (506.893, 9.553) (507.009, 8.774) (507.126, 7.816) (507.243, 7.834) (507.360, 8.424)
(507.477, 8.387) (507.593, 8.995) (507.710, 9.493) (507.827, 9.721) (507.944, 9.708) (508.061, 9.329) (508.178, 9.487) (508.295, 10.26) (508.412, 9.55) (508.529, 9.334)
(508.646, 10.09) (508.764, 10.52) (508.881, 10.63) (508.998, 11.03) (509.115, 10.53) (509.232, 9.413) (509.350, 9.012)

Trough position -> 496.268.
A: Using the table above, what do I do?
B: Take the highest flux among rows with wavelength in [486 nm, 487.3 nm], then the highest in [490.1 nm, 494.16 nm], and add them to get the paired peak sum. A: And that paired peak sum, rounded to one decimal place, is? 18.8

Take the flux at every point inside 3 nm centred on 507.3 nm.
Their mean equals 9.4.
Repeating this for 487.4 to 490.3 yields 8.5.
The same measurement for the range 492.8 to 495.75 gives 7.8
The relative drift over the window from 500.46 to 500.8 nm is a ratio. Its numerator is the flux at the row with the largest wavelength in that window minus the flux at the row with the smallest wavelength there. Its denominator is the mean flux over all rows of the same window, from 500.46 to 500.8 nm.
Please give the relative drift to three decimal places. -0.079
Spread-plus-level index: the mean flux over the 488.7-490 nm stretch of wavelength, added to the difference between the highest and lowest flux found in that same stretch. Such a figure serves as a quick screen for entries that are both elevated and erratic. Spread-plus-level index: 9.2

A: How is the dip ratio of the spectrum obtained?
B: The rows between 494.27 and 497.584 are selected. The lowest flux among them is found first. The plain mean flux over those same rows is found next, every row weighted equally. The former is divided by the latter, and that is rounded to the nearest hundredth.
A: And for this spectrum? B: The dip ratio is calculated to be 0.73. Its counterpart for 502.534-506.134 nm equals 0.84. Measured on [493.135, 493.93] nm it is 0.97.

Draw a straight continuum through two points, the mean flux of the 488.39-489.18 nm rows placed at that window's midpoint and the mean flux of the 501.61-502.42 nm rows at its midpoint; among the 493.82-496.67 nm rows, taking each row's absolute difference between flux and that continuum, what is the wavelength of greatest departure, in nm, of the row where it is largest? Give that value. 496.268 nm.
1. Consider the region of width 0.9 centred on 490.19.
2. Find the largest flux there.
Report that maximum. 9.25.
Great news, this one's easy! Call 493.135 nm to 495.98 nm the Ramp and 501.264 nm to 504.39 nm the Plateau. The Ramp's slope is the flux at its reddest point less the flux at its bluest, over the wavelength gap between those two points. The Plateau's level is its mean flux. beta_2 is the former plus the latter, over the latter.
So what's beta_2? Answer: 0.91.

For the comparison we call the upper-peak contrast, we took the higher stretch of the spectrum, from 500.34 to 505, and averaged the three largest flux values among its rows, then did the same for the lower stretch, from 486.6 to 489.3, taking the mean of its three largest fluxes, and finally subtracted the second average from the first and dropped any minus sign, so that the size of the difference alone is 1.0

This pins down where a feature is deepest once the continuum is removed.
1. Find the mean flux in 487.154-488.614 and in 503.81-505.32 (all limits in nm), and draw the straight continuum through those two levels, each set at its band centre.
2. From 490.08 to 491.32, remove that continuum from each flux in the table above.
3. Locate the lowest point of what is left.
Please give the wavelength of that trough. 490.700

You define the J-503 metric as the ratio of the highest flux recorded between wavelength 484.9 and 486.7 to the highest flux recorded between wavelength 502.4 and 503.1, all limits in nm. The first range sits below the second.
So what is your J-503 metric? 0.87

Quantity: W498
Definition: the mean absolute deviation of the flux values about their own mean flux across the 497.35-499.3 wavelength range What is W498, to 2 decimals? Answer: 0.76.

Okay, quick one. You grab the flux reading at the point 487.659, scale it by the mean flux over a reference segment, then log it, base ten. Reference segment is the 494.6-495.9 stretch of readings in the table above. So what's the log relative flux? 0.12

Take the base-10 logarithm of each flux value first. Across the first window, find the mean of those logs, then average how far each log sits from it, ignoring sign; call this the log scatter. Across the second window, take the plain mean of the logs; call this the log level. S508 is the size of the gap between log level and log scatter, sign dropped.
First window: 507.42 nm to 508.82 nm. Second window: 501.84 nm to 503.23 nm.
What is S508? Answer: 0.97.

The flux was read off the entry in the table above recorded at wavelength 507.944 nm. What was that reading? 9.708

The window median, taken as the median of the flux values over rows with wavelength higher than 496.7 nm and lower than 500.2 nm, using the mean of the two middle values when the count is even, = 8.58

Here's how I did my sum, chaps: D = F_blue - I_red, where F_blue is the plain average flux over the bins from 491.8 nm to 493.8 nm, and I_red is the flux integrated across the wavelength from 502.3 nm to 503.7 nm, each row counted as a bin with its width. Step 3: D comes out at -6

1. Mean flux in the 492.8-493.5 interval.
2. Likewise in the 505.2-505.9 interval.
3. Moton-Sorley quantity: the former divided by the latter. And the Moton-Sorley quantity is 1.05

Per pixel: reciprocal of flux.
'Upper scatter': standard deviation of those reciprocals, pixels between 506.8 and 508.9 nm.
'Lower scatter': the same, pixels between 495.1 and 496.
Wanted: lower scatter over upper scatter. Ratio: 1.2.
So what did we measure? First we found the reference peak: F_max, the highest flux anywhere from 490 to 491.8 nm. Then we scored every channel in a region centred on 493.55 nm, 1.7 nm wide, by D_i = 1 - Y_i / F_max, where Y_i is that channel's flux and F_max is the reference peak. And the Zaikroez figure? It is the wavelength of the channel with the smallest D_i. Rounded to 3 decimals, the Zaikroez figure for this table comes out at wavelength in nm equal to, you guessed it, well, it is 492.851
